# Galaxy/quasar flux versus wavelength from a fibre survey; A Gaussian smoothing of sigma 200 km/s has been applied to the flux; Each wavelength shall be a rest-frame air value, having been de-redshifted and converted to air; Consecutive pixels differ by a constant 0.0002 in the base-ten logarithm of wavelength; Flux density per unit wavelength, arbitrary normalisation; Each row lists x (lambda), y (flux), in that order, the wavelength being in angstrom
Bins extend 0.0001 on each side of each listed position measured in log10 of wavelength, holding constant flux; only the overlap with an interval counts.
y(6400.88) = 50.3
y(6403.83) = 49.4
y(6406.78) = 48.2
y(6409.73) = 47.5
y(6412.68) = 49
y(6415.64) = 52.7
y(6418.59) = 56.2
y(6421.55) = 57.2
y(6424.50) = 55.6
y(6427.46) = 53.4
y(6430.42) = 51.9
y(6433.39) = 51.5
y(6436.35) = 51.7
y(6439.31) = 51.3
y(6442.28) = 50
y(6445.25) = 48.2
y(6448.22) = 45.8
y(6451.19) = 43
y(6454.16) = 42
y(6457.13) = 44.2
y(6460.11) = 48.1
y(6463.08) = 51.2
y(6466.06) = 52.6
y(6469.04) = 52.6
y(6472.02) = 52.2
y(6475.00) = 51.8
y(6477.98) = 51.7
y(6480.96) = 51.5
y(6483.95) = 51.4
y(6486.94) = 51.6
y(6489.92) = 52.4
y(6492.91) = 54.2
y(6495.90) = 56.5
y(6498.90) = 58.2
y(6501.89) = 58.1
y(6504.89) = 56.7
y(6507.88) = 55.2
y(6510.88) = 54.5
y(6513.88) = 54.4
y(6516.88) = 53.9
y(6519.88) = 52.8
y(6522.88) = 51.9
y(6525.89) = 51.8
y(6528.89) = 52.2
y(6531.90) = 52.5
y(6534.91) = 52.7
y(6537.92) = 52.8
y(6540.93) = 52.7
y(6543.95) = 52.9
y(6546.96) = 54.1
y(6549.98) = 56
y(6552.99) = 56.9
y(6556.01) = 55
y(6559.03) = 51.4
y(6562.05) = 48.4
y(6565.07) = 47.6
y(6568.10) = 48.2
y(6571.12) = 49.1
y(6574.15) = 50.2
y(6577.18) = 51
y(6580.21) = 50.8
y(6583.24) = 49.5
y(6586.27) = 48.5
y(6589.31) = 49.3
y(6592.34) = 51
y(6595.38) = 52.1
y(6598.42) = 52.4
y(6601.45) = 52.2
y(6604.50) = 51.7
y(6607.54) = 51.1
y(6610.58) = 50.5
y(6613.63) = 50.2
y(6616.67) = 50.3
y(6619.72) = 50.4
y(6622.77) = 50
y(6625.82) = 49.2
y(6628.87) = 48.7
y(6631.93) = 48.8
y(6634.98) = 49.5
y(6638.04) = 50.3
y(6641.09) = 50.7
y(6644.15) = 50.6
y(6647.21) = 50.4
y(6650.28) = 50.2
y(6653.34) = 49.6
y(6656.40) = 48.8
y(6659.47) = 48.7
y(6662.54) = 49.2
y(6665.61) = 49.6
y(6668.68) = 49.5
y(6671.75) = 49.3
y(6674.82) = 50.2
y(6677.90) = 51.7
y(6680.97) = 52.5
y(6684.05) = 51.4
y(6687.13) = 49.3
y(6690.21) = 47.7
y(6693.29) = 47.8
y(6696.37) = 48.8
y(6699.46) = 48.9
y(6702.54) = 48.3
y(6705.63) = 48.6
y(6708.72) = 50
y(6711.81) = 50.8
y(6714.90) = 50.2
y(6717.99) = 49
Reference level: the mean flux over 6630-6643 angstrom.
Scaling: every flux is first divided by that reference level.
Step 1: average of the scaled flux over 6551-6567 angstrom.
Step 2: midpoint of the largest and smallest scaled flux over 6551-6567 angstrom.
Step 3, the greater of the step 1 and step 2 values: 1.05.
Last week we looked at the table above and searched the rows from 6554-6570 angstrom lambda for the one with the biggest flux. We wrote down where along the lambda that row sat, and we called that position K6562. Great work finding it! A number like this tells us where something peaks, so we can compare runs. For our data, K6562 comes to 6556.01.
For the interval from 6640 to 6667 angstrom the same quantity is 6641.09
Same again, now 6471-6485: 6472.02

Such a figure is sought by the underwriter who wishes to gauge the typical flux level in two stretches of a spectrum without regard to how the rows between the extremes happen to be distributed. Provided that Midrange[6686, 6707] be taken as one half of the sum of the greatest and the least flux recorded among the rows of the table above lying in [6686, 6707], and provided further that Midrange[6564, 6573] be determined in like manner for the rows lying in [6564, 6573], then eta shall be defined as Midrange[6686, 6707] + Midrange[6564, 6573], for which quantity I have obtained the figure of 97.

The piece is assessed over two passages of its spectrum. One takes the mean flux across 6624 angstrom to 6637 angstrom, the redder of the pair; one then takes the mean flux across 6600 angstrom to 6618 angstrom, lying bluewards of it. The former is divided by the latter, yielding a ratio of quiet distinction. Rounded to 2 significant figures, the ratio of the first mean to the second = 0.96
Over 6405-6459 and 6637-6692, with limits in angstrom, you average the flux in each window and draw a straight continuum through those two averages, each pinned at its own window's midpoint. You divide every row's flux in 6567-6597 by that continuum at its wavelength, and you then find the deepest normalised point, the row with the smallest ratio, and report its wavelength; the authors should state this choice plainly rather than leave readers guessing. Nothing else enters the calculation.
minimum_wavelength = 6568.10 angstrom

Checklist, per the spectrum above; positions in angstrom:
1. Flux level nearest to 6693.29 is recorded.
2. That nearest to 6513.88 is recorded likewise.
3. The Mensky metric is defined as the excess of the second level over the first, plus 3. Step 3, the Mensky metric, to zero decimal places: 10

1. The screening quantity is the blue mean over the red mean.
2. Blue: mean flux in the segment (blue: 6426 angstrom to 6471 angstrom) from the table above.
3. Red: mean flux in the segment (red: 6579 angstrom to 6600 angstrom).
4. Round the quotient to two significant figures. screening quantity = 0.97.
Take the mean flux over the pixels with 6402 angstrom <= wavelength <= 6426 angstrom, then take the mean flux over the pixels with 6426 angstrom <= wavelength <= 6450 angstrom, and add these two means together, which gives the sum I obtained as 102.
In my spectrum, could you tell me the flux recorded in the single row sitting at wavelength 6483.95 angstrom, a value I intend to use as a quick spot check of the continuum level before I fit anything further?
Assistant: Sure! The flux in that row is 51.4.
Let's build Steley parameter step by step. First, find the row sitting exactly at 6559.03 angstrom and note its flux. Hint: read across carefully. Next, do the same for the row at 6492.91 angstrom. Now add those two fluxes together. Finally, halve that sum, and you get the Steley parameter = 52.8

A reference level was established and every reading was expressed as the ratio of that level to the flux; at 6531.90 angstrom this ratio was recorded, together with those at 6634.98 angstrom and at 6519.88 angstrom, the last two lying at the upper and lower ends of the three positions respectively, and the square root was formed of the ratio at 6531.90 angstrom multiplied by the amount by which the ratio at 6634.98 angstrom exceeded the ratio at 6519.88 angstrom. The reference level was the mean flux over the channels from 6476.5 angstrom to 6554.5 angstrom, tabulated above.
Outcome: 0.26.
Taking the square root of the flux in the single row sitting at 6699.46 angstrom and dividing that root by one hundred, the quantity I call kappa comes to 0.0699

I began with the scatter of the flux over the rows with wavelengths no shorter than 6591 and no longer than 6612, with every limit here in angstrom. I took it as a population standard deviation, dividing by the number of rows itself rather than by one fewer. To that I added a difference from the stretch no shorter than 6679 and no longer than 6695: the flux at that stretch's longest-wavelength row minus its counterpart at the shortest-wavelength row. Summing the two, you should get -4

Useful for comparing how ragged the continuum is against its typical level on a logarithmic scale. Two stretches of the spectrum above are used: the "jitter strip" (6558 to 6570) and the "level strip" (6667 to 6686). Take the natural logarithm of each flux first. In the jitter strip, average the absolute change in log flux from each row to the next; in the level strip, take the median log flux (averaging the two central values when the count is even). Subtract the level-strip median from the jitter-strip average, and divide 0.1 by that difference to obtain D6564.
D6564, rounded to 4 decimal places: -0.0257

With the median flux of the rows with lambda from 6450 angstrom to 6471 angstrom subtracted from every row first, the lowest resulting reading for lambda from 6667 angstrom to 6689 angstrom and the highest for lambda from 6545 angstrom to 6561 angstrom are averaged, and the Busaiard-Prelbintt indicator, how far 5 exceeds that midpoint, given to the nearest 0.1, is 0.0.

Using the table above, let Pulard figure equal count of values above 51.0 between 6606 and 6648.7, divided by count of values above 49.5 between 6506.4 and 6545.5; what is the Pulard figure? 0.08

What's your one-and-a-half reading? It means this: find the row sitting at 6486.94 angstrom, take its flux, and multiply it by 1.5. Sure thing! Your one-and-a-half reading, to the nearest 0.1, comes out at 77.4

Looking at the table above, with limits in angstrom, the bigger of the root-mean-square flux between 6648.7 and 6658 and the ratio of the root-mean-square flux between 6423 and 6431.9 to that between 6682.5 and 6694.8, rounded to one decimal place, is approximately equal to 49.5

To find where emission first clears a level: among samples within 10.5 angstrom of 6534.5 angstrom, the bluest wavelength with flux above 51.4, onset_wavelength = 6525.89 angstrom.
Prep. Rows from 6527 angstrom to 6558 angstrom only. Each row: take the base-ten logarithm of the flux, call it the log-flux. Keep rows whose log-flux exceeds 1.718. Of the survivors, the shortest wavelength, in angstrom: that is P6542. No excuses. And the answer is 6531.90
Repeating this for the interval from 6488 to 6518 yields 6489.92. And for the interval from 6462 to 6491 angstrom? 6466.06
